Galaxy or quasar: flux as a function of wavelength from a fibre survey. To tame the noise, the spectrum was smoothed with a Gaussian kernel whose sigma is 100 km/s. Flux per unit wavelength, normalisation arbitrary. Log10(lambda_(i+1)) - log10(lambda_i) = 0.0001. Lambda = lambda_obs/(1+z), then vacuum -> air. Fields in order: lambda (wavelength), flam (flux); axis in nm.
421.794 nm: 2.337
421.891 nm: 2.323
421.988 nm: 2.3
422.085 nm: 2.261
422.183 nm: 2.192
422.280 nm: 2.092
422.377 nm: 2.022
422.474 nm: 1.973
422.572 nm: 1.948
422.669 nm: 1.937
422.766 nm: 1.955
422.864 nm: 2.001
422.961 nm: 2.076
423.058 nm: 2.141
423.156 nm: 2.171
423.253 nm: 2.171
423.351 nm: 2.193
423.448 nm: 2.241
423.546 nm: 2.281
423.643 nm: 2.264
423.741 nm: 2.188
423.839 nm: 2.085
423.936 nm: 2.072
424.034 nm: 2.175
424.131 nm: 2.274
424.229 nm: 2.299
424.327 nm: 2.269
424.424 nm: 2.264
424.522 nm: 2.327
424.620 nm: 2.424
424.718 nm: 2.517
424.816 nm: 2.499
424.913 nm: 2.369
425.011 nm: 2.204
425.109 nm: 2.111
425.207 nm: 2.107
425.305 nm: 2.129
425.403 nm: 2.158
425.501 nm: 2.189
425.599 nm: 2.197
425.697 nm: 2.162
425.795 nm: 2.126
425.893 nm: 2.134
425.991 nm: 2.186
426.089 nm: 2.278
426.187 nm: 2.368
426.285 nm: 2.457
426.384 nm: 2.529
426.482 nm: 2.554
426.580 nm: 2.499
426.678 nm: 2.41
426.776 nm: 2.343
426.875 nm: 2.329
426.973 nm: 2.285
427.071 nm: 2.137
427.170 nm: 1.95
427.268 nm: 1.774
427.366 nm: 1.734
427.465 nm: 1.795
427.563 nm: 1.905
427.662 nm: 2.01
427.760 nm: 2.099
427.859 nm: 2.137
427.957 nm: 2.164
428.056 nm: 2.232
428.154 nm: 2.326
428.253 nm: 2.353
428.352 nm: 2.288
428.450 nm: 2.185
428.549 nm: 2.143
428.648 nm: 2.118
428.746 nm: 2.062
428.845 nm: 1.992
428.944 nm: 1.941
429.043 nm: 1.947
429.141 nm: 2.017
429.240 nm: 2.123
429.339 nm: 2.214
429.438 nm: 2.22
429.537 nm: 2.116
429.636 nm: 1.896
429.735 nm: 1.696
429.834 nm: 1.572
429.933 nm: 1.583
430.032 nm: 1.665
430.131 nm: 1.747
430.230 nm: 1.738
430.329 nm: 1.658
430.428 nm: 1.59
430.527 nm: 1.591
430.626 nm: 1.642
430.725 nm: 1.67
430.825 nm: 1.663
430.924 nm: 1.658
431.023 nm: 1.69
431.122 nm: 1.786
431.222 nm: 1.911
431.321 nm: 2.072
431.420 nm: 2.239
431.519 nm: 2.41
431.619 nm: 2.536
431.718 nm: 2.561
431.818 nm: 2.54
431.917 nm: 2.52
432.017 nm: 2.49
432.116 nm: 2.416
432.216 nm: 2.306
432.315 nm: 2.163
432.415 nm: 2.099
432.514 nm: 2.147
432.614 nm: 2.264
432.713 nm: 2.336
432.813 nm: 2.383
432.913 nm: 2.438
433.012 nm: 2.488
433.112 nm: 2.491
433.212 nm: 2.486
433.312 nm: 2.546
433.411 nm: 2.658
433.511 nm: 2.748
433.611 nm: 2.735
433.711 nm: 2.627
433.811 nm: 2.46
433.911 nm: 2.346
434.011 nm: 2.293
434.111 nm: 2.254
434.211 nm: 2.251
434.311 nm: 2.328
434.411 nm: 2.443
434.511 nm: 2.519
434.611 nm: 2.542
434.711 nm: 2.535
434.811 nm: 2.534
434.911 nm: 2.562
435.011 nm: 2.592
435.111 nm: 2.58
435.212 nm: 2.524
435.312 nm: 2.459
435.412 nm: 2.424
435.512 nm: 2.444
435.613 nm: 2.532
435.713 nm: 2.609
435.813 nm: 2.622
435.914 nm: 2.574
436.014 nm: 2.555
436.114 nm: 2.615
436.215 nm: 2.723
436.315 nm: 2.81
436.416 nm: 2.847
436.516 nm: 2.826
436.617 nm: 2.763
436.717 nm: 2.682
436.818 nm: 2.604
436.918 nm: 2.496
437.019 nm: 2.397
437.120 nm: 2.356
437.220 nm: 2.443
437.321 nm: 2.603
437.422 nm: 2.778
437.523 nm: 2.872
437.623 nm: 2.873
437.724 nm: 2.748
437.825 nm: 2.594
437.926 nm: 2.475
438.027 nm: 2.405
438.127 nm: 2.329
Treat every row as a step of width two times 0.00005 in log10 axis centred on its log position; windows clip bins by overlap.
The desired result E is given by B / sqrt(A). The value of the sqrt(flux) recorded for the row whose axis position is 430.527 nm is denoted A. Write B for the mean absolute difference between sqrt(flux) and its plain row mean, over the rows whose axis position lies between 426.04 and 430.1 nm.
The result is 0.064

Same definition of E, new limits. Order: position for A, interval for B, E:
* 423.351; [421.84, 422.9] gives 0.037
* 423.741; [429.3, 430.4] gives 0.062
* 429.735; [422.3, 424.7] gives 0.034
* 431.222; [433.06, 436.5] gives 0.028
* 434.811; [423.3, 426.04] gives 0.024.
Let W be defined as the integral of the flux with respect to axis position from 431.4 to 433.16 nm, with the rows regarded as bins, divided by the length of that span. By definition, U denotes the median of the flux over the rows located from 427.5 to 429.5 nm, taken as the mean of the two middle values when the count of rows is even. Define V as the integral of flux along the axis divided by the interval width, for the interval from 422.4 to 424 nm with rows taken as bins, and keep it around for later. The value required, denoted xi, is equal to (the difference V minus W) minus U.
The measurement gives -2.4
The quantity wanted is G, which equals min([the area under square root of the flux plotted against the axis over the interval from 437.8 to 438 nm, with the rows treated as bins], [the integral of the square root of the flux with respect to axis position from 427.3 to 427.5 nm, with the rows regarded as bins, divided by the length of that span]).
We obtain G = 0.32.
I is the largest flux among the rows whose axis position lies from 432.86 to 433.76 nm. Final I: 2.748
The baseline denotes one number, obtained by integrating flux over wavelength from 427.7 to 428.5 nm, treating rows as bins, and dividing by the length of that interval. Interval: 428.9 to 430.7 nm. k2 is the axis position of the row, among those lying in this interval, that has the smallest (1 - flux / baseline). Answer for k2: 429.438 nm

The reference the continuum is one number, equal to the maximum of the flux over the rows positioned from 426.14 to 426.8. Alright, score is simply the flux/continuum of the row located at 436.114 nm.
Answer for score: 1.02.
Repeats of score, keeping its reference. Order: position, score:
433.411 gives 1.04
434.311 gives 0.91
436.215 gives 1.07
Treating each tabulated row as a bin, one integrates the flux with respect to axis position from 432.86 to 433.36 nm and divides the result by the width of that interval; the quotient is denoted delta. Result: 2.5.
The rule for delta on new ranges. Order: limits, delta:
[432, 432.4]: 2.3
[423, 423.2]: 2.1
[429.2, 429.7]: 2.1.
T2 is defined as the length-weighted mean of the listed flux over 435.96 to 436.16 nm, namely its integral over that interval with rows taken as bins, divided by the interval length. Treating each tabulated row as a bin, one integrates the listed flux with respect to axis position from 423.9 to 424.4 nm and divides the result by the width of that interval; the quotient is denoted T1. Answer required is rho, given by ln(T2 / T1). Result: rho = 0.15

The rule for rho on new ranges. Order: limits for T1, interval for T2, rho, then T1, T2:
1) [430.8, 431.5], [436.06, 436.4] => 0.36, 1.89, 2.73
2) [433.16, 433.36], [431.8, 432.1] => 0.00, 2.51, 2.51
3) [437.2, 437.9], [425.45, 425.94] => -0.22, 2.70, 2.16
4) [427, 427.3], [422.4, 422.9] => -0.01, 1.99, 1.96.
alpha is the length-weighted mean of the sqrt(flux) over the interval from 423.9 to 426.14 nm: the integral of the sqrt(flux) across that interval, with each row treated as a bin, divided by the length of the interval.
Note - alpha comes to 1.50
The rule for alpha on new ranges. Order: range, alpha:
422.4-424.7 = 1.47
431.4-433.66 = 1.56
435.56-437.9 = 1.63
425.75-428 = 1.48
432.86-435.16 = 1.58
